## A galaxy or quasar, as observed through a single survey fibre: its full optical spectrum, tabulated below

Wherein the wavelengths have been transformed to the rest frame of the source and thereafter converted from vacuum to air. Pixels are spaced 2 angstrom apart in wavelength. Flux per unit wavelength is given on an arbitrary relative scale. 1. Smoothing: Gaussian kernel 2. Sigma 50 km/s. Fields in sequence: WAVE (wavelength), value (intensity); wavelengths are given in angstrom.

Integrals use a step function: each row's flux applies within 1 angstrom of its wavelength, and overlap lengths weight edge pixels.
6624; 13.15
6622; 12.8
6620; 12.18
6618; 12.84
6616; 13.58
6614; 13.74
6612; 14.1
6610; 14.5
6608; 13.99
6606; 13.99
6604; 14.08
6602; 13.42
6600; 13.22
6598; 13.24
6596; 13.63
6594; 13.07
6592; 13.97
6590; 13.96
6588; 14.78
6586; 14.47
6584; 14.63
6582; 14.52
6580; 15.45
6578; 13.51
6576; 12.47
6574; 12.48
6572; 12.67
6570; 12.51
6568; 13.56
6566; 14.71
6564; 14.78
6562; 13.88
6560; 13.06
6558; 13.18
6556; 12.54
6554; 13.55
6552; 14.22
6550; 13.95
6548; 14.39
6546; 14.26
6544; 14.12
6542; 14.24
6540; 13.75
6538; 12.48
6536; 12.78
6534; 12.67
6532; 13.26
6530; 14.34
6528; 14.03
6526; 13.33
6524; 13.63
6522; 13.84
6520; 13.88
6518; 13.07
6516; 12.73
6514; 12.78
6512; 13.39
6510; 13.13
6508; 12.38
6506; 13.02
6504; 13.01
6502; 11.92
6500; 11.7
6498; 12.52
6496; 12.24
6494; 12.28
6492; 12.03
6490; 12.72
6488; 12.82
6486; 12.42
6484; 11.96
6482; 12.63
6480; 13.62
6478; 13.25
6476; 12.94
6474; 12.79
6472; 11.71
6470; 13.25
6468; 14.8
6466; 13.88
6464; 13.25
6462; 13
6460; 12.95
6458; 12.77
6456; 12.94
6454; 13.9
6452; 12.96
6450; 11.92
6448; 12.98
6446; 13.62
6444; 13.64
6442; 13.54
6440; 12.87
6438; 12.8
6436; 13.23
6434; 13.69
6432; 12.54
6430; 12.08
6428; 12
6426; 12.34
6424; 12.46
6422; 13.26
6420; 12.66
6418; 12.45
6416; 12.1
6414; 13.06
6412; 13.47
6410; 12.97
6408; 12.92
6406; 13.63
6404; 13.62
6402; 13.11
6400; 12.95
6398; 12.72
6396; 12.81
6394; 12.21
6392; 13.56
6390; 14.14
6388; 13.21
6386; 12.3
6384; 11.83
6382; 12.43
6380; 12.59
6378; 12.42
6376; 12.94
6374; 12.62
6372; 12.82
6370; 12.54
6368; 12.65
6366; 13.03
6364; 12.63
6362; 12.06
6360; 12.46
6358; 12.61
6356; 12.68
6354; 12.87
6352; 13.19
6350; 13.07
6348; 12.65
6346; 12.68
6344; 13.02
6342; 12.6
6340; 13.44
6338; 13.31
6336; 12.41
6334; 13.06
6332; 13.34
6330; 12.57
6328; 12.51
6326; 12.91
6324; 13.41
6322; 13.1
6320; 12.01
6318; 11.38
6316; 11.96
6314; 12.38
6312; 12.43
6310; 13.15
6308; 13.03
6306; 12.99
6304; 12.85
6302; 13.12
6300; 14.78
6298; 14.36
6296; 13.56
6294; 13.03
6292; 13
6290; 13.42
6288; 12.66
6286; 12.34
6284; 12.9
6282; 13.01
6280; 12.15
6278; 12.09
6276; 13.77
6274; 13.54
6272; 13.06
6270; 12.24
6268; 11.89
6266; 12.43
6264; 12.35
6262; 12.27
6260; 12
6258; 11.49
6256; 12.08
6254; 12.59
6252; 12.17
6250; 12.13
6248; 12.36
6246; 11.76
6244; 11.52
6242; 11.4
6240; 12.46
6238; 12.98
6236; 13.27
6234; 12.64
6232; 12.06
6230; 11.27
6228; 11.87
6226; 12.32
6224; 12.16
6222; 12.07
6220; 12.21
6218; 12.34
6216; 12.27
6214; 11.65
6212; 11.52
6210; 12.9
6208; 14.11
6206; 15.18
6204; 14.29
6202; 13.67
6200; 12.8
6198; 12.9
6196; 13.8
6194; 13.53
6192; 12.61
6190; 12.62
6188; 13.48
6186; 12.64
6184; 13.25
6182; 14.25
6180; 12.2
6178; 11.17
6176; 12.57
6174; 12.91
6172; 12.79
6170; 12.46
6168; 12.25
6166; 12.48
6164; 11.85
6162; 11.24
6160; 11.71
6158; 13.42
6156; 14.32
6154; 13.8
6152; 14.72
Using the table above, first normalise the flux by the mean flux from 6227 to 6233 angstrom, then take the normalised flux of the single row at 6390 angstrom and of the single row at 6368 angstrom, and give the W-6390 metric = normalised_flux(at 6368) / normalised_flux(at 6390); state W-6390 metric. 0.89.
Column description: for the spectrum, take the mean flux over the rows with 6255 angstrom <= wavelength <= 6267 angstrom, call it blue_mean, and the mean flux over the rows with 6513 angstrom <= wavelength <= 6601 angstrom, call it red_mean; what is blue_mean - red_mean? -1.5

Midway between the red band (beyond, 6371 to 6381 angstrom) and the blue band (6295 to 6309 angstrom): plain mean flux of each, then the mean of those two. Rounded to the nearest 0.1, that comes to 13.1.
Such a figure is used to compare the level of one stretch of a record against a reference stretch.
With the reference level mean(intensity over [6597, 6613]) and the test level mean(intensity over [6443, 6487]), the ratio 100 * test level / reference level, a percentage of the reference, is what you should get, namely 94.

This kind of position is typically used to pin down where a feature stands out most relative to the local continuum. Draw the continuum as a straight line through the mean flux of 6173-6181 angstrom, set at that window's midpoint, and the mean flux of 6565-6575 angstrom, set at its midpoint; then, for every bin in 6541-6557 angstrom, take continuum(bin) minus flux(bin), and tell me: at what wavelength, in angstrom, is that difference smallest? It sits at 6548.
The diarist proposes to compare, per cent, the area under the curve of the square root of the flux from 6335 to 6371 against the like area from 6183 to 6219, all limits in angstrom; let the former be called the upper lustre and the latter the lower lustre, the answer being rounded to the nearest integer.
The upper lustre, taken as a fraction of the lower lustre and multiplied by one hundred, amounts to 99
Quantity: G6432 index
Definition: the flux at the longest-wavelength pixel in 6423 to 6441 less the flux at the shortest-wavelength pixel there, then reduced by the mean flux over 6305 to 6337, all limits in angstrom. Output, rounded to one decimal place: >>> -12.3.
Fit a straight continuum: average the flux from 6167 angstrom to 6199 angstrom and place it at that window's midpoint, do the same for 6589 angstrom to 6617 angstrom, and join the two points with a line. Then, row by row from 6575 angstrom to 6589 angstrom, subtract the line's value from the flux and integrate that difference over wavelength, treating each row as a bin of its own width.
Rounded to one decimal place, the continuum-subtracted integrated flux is 7.8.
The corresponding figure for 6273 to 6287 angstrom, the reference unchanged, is -3.1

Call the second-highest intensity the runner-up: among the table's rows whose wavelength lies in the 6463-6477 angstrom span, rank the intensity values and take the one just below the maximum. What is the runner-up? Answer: 13.88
